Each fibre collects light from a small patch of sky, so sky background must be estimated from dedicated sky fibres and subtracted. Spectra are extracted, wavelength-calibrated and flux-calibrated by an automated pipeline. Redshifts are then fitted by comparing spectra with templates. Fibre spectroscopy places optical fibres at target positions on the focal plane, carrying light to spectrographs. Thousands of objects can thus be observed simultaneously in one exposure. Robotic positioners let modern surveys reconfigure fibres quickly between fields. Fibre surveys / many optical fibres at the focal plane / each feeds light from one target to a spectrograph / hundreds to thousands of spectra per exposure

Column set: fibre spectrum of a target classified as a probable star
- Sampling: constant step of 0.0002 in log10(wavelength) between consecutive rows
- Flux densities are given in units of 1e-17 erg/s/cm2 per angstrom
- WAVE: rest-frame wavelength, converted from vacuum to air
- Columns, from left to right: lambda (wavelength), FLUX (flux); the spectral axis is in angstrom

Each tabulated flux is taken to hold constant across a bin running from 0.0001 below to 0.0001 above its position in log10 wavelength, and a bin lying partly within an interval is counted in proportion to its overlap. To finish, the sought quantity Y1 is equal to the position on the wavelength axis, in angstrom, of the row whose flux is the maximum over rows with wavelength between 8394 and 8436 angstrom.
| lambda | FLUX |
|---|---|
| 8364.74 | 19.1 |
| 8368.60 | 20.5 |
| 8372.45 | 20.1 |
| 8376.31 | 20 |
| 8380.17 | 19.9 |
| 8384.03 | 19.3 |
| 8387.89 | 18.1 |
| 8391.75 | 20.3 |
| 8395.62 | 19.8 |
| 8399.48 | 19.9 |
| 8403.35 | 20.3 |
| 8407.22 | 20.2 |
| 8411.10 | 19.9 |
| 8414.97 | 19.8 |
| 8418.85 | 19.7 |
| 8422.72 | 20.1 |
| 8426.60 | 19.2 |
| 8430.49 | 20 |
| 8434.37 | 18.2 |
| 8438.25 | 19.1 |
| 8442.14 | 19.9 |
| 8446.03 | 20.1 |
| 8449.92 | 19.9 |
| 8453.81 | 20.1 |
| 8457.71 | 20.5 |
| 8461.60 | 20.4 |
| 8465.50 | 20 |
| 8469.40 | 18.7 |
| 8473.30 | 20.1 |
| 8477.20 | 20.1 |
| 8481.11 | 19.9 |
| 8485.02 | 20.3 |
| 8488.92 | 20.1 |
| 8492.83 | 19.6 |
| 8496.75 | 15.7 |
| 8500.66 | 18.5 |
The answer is 8403.35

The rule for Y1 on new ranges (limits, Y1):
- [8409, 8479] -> 8457.71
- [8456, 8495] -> 8457.71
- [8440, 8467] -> 8457.71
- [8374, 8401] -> 8391.75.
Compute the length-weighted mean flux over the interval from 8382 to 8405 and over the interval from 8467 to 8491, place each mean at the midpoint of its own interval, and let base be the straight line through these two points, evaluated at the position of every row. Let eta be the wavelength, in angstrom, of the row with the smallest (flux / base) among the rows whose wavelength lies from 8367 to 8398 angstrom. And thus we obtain 8387.89 angstrom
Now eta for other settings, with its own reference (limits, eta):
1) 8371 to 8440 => 8434.37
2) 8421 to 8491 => 8434.37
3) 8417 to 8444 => 8434.37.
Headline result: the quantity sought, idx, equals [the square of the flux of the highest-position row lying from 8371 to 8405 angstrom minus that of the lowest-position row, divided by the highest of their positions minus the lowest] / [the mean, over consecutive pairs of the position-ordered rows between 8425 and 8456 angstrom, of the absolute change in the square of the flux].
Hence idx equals 0.010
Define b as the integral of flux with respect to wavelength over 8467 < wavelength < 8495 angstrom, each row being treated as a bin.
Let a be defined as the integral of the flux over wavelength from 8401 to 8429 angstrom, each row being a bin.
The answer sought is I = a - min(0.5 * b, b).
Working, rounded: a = 557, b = 554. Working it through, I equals 280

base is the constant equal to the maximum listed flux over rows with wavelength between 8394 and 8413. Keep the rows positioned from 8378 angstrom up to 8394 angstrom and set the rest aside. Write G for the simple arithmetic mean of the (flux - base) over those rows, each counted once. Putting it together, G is -0.9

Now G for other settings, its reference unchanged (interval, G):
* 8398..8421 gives -0.3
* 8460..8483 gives -0.4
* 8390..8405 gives -0.2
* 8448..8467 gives -0.1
